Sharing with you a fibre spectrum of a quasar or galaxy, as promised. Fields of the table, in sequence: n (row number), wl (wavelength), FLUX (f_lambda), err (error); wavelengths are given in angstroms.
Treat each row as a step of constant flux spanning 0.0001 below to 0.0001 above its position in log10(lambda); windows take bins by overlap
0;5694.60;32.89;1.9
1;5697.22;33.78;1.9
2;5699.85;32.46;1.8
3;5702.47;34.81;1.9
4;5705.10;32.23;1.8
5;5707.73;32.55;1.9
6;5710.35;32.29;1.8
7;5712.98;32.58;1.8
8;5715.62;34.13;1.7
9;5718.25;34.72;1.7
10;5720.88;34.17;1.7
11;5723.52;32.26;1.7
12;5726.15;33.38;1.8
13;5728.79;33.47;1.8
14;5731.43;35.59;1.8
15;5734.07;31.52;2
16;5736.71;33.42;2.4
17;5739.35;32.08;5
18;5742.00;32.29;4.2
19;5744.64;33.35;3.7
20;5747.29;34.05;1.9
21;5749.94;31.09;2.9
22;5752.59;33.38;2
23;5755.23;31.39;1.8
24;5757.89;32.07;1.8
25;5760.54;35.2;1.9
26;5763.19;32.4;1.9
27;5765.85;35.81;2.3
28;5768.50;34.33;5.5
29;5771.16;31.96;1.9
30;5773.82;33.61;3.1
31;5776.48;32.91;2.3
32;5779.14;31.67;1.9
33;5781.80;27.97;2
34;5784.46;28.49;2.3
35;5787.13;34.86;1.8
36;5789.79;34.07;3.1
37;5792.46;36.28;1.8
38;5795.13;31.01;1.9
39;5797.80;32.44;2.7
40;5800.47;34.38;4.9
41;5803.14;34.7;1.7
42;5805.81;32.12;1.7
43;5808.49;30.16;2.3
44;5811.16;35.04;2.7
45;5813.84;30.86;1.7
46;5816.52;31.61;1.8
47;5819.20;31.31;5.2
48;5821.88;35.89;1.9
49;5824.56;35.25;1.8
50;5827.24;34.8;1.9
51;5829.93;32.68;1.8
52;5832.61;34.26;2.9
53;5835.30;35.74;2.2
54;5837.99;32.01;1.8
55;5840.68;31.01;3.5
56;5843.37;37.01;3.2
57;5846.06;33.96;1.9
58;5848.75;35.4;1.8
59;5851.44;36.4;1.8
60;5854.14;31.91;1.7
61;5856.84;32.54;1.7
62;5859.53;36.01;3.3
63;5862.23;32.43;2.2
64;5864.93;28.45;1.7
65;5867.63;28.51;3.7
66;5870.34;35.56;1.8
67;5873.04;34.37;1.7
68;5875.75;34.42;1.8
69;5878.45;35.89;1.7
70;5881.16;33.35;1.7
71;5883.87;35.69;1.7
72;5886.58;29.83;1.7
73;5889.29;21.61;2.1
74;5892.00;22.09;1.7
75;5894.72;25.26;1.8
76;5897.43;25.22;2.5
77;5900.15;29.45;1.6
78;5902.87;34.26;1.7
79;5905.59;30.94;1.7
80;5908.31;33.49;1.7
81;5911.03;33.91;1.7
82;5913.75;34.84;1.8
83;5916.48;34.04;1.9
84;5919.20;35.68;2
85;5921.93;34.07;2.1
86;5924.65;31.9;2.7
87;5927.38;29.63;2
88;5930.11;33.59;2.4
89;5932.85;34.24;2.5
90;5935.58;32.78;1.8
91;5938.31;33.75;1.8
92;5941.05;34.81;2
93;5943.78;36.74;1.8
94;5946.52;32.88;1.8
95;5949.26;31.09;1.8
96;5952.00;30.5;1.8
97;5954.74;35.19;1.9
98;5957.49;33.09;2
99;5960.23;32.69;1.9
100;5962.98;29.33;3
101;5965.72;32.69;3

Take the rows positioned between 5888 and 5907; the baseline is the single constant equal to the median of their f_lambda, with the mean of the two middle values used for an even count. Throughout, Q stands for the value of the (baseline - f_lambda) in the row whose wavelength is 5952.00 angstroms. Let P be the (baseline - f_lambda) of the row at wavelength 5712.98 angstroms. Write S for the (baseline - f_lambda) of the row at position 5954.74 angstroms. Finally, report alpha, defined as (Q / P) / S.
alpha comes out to -0.07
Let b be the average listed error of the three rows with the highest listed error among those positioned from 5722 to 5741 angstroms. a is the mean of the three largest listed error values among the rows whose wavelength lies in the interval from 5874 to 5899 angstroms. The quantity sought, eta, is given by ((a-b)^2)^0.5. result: 1.0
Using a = 2.1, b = 3.1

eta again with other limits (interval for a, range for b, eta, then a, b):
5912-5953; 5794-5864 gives 2.0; 2.5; 4.5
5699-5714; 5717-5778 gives 3.0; 1.9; 4.9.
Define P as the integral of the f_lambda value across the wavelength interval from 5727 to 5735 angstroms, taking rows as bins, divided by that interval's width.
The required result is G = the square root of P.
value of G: 5.80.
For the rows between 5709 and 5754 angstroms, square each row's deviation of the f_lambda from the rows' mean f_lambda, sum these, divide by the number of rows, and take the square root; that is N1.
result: 1.1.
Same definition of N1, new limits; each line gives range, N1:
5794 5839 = 1.8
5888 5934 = 4.4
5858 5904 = 4.7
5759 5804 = 2.3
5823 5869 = 2.5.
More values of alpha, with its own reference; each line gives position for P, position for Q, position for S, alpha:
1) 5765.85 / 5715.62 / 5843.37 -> -0.07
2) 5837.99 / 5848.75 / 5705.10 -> -0.22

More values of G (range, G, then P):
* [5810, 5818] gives 5.69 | 32.40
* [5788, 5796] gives 5.83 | 34.01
